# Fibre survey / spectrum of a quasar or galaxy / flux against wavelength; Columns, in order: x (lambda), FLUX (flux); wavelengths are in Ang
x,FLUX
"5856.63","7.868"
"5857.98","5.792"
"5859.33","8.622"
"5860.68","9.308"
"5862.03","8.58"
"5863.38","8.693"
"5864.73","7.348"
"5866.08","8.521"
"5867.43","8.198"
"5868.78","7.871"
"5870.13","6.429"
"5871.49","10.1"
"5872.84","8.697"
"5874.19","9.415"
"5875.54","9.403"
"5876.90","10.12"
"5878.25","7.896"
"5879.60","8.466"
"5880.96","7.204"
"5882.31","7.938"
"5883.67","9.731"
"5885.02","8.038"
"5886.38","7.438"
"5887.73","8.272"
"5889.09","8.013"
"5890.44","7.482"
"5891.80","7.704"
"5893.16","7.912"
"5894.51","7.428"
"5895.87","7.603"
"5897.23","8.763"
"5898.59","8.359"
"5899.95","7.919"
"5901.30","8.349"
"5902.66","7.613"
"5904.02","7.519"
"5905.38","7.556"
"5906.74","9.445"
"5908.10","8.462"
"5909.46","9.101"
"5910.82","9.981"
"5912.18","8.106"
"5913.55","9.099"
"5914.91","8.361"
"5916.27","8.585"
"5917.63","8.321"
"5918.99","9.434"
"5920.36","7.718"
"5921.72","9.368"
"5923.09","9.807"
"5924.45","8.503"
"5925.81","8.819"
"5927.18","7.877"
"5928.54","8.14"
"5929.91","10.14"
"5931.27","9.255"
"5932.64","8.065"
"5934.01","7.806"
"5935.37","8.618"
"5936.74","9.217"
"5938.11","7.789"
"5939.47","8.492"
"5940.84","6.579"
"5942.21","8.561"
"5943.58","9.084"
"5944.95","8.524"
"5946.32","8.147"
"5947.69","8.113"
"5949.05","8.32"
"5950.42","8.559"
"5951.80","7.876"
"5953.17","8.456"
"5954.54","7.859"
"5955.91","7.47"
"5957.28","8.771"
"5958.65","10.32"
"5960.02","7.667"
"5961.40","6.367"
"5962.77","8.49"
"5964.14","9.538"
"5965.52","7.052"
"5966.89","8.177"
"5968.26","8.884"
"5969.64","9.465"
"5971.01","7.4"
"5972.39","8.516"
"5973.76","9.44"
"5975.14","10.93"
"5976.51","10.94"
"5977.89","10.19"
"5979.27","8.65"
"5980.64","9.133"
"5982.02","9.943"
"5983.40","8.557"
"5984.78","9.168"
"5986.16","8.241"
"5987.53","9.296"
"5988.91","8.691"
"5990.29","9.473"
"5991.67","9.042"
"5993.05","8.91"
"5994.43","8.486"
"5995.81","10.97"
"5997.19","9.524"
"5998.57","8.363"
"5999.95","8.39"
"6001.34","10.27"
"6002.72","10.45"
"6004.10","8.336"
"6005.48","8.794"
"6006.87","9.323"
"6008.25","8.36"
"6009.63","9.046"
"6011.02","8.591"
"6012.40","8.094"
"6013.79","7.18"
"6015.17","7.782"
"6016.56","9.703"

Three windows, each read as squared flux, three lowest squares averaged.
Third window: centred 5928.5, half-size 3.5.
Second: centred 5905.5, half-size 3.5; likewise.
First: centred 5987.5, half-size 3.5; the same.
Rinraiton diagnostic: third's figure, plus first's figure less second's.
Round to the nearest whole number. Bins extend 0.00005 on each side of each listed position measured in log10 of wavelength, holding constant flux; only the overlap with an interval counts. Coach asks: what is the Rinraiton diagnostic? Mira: 87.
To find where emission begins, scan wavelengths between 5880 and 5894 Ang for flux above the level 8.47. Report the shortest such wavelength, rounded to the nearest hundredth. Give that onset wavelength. 5883.67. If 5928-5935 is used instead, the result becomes 5929.91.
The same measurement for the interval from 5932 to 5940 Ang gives 5935.37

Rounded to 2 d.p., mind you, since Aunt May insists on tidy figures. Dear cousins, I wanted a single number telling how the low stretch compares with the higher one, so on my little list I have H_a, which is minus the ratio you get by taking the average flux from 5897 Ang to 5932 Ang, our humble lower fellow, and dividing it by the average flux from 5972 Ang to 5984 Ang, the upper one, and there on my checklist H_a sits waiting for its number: -0.90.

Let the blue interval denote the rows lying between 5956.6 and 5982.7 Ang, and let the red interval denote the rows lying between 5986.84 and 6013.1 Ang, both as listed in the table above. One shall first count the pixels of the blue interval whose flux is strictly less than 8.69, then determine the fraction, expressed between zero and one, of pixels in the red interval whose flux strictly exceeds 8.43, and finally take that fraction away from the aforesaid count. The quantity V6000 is 7.3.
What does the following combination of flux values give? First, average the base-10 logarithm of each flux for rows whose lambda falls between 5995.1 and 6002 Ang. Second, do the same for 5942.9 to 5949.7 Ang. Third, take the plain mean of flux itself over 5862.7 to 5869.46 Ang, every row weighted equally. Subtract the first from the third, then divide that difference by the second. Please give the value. 7.72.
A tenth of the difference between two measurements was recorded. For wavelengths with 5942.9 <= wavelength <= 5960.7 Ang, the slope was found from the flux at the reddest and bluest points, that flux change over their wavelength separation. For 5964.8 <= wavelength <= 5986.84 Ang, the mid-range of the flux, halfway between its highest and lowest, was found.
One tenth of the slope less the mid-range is -0.91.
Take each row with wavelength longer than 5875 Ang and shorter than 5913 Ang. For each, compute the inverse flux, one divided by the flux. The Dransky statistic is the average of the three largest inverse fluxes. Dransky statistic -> 0.136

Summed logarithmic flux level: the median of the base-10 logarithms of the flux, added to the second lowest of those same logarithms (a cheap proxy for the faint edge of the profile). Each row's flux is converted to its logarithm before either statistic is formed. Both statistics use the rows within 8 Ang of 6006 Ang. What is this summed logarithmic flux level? 1.84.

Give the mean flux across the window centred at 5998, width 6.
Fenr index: 9.3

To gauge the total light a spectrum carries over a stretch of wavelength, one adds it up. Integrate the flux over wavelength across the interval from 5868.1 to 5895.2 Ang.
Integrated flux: 224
